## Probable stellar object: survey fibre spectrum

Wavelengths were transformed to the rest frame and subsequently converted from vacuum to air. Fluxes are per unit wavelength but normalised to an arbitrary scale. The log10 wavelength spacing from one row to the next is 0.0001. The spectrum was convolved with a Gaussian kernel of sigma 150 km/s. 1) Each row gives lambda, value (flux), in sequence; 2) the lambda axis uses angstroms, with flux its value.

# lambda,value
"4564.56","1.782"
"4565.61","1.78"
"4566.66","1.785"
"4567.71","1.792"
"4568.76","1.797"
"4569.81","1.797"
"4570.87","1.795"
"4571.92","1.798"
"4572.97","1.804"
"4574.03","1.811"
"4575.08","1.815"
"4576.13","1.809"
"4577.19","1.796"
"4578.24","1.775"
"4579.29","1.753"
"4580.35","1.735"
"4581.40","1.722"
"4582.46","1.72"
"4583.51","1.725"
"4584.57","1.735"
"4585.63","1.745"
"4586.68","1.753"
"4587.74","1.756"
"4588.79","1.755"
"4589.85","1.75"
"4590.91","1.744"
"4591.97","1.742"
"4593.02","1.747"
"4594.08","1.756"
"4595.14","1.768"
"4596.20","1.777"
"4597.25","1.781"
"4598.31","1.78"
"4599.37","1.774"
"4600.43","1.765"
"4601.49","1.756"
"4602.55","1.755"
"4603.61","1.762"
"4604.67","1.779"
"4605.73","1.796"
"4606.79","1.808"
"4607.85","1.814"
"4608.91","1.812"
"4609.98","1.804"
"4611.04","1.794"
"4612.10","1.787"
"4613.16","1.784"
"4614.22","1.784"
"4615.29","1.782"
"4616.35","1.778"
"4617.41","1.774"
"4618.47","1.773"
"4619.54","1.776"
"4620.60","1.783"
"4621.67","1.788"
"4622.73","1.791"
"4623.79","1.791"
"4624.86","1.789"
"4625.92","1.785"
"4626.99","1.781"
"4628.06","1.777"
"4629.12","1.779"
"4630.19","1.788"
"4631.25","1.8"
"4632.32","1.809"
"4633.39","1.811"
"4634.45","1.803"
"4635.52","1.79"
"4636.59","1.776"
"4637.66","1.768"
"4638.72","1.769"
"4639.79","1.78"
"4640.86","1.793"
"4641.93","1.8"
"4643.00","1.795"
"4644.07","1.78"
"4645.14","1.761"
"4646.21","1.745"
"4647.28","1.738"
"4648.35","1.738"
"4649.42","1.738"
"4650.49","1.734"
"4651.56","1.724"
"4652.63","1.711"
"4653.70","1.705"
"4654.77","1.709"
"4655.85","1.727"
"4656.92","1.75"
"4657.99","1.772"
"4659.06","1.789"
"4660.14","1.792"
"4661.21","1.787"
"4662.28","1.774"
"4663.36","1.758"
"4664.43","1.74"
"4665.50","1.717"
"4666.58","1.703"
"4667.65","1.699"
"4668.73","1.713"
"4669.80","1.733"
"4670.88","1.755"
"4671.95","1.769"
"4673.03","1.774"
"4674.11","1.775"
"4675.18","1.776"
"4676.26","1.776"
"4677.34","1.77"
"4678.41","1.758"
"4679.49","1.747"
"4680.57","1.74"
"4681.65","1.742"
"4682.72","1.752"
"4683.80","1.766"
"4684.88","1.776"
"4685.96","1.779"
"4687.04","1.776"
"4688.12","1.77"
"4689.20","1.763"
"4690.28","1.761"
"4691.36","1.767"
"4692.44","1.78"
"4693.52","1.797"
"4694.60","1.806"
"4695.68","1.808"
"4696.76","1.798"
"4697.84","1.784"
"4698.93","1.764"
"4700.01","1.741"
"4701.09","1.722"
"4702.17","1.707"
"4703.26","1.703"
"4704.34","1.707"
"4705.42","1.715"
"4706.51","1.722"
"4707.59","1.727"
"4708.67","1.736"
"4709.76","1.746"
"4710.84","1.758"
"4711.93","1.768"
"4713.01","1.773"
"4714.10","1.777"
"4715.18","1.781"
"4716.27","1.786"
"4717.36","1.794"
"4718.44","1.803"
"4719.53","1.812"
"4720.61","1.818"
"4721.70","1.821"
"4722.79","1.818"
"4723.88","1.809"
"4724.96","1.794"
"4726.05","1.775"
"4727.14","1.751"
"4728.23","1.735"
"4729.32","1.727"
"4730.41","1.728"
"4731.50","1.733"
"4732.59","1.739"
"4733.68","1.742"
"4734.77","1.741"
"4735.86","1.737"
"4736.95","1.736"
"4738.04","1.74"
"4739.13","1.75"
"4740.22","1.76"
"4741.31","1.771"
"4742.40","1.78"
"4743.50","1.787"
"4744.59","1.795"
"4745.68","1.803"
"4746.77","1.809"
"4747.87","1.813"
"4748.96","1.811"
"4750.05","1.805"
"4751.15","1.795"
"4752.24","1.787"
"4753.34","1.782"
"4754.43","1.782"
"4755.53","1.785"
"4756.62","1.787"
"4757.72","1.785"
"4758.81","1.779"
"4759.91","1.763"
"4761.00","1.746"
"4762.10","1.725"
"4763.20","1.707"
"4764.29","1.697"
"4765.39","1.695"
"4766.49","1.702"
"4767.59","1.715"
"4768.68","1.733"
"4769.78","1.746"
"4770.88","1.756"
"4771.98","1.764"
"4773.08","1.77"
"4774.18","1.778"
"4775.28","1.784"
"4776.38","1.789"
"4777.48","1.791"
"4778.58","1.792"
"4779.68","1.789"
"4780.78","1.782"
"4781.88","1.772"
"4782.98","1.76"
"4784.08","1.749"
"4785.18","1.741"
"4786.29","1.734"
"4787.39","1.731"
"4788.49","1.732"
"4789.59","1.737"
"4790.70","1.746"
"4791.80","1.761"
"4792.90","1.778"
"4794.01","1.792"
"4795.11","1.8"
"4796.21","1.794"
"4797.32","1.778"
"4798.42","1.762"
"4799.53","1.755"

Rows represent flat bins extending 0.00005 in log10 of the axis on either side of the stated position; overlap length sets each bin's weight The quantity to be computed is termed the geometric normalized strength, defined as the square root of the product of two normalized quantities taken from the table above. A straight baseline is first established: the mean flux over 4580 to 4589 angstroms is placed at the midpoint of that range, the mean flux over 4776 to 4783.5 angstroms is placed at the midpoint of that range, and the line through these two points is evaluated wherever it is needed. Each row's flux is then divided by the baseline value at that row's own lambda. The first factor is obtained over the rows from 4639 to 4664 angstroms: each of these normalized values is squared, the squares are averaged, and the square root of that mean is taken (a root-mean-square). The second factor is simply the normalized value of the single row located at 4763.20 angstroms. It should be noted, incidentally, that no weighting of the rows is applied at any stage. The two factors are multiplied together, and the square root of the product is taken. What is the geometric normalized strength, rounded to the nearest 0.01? 0.98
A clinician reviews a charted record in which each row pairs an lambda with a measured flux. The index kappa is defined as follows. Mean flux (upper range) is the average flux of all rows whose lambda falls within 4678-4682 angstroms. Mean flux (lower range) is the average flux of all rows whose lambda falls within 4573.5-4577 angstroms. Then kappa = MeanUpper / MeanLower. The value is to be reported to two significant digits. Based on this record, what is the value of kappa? 0.96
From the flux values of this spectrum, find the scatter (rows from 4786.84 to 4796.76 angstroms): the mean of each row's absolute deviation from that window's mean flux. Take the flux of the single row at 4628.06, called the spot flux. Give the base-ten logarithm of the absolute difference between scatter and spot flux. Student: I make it 0.244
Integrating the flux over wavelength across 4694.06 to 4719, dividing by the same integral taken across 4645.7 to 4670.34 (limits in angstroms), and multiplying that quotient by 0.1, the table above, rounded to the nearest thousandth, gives 0.102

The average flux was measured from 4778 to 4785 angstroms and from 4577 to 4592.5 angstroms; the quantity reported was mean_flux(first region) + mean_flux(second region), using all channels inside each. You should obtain 3.52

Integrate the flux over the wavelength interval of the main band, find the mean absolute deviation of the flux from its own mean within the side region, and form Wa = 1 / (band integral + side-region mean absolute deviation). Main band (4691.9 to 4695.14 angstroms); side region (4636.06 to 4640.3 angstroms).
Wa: 0.172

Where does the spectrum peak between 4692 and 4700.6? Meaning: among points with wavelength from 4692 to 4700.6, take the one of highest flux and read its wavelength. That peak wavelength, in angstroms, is 4695.68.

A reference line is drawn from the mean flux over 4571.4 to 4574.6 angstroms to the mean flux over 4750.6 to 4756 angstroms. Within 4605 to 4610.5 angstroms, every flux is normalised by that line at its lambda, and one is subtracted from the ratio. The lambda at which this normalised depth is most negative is 4605.73 angstroms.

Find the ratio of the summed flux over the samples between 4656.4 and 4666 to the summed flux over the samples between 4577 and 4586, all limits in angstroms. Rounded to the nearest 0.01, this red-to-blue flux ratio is 1.01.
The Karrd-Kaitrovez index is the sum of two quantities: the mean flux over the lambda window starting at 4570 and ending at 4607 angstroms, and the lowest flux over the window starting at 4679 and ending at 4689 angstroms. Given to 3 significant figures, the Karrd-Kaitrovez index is 3.51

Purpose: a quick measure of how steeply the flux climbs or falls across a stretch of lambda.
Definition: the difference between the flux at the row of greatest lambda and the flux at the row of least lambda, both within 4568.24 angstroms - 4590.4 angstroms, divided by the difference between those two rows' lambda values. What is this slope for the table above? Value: -0.0022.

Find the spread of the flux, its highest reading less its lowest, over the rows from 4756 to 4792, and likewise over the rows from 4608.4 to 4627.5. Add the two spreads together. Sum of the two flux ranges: 0.136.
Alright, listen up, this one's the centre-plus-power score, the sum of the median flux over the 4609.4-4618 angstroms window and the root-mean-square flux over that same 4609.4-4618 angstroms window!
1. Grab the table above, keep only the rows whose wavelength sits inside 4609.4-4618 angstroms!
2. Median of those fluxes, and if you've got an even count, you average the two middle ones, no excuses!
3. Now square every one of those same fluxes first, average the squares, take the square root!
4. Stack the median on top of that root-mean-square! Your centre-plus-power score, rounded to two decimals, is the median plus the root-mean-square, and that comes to 3.57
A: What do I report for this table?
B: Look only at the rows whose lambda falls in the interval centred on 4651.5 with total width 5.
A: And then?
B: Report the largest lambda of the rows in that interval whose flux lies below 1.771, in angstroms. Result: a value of 4653.70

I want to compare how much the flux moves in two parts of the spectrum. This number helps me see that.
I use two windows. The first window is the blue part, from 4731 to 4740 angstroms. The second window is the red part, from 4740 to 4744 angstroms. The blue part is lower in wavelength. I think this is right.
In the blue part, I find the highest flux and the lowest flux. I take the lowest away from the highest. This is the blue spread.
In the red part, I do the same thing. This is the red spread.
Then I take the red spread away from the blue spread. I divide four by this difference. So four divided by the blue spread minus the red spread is -400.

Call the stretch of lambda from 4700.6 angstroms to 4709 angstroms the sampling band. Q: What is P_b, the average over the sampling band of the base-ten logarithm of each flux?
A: 0.235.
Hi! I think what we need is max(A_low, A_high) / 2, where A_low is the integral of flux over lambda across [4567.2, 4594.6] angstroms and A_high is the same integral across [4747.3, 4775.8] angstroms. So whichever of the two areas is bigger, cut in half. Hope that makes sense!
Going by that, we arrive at 25.1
